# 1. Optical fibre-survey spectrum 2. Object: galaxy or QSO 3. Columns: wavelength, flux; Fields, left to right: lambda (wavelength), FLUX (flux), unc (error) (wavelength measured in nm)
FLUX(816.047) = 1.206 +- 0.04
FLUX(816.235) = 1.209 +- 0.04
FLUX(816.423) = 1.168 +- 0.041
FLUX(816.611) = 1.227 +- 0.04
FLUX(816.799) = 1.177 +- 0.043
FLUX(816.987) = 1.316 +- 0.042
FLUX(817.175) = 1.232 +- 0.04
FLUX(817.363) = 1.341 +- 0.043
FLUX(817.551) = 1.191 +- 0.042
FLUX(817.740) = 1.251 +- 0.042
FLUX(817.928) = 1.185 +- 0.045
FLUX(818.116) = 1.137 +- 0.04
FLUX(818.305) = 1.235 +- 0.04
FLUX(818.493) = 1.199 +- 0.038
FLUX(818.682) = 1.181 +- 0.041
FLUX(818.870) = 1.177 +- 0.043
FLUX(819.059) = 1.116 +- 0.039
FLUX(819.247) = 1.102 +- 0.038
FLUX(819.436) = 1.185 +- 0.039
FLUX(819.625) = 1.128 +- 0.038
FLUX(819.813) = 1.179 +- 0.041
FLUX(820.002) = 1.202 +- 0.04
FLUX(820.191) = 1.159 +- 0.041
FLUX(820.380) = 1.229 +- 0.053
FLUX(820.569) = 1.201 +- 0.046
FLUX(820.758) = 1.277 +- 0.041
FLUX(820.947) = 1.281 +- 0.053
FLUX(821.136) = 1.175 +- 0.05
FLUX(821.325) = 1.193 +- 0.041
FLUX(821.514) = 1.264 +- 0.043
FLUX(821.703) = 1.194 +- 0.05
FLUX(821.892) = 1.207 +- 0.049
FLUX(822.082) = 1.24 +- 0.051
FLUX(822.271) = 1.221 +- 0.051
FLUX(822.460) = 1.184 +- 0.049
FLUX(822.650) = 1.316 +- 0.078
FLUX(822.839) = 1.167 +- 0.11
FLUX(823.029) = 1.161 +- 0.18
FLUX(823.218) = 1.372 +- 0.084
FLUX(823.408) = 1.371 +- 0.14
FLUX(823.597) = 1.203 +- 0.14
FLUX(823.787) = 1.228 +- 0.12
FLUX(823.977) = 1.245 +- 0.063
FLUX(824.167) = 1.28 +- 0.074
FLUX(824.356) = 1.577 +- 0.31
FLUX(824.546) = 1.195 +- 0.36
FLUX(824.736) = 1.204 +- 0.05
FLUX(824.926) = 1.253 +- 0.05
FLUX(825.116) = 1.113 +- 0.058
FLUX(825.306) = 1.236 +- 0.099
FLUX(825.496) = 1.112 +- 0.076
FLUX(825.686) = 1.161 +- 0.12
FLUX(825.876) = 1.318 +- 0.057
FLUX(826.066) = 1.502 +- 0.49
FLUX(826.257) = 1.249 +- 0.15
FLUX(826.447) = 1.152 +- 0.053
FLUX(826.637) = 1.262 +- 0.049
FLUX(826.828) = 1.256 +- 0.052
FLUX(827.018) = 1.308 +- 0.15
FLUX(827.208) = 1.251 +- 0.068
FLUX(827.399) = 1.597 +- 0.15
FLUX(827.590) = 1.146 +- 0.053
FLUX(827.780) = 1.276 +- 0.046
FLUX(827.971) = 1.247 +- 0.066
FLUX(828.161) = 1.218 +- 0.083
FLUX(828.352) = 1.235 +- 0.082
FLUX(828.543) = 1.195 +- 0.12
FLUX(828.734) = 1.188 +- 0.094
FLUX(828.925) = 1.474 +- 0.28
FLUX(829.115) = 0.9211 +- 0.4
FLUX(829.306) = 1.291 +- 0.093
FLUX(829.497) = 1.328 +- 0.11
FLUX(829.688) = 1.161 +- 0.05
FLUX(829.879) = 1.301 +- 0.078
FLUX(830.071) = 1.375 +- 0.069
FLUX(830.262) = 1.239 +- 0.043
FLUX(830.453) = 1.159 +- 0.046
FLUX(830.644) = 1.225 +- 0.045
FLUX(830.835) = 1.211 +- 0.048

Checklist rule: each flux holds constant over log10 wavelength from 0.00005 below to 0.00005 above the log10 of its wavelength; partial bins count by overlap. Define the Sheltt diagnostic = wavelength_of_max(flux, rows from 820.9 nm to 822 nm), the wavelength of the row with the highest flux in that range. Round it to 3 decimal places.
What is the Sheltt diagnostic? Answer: 820.947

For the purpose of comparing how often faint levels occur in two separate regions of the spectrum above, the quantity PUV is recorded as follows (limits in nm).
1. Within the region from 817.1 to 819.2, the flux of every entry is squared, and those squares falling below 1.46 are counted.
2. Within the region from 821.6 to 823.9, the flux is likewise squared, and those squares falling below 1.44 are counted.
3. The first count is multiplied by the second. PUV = 28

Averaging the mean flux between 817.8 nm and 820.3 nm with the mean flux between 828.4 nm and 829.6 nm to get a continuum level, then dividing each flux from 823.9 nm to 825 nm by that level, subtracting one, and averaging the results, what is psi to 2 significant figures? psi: 0.077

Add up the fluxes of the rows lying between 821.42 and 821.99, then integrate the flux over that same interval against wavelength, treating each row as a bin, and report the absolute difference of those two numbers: 3.0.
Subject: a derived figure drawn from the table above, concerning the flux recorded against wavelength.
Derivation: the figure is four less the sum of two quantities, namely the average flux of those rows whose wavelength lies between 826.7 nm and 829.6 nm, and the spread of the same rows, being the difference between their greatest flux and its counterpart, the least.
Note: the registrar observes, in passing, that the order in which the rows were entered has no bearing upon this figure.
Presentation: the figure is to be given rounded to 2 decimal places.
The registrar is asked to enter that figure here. 2.06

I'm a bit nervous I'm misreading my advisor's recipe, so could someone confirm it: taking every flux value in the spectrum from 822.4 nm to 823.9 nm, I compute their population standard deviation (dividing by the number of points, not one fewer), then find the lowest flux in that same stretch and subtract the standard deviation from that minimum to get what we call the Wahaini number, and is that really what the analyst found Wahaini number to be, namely 1.08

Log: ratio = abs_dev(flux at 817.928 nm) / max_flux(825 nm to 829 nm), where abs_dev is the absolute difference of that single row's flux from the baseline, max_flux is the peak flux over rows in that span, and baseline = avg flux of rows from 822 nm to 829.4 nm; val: 0.044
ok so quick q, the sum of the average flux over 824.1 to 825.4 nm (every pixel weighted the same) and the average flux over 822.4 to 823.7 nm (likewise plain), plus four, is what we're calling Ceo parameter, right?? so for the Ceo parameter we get 6.52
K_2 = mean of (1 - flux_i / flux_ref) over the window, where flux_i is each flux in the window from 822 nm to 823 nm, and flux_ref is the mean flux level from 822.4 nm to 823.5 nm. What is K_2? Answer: 0.03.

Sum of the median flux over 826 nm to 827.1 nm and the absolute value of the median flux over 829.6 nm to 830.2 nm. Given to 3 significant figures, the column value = 2.56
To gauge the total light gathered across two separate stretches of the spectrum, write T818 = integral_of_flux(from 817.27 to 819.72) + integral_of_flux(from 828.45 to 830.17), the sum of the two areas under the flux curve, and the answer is 5.1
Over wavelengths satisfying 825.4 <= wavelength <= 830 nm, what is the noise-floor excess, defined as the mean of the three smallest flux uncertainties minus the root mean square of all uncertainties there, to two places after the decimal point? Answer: -0.12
